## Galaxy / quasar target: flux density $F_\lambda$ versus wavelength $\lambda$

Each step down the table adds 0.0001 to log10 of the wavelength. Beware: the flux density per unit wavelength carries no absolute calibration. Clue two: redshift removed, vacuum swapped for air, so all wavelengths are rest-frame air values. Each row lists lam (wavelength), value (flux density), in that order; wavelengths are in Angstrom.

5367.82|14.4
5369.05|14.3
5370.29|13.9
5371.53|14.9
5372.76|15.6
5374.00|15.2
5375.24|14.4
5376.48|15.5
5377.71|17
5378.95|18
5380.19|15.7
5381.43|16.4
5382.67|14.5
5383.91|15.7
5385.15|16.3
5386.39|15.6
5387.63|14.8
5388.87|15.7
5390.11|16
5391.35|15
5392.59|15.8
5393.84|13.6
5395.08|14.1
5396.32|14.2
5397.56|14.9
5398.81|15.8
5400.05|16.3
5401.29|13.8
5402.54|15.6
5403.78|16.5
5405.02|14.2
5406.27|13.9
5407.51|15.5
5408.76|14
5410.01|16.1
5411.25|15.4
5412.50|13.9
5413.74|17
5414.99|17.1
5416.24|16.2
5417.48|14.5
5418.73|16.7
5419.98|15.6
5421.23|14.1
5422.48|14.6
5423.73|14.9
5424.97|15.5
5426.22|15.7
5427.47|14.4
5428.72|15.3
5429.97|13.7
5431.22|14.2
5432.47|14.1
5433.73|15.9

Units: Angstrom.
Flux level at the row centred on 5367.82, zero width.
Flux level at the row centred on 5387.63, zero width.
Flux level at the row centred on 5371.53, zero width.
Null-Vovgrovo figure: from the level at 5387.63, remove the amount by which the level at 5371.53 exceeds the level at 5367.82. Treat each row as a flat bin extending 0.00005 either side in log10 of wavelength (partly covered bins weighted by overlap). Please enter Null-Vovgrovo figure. 14.3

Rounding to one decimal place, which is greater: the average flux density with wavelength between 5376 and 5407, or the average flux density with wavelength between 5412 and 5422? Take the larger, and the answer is 15.6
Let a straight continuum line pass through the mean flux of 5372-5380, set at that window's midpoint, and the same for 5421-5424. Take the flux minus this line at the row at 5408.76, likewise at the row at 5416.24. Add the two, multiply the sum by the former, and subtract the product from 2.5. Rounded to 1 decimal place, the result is 3.0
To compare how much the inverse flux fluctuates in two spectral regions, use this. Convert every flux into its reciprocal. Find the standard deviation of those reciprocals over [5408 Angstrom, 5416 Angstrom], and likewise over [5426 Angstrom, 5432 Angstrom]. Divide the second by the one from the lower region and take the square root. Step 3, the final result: 0.8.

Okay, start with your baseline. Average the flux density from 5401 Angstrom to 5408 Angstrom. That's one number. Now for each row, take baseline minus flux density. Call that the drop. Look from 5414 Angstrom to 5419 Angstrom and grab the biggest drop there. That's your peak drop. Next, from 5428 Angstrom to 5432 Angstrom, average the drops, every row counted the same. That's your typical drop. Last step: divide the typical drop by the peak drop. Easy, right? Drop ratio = 1.2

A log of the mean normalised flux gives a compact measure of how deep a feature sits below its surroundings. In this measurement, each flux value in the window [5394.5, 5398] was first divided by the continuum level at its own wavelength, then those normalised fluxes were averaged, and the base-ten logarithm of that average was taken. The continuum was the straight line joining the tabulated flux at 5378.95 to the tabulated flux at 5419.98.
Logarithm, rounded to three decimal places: -0.072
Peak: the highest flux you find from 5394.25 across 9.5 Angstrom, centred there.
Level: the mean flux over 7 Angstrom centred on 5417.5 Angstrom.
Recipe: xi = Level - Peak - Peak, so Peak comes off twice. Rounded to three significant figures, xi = -16.0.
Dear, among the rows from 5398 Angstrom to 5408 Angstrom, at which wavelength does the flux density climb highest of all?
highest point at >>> 5403.78 Angstrom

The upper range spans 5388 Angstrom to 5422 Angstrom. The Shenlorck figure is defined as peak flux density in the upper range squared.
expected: 292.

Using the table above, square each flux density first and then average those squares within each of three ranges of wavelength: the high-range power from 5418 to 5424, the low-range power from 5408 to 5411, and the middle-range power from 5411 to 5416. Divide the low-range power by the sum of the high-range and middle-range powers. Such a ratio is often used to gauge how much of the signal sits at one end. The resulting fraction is 0.47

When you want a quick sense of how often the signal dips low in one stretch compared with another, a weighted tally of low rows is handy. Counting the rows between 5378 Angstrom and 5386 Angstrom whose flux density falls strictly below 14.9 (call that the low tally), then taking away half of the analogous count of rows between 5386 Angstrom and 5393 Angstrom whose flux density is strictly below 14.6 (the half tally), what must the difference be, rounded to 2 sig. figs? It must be 1.0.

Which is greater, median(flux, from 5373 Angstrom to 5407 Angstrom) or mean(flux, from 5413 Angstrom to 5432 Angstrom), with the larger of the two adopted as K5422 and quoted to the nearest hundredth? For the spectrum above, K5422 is 15.60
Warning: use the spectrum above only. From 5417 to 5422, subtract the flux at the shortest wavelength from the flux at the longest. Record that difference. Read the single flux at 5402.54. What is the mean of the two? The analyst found 7.6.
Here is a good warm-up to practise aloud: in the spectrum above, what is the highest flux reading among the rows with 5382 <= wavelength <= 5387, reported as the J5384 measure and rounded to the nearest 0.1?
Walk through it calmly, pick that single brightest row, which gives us 16.3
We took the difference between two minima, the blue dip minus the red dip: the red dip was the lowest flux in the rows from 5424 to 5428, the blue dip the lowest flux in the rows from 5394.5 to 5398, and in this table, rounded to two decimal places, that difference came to -0.30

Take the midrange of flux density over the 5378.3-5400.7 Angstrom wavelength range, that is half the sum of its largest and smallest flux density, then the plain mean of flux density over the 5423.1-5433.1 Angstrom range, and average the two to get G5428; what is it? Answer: 15.3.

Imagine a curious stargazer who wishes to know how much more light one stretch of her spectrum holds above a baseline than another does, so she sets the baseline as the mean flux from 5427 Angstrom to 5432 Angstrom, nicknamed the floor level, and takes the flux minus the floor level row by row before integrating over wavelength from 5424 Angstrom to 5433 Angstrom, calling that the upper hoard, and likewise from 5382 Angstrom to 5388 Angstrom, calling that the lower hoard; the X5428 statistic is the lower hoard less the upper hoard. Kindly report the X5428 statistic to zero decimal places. 3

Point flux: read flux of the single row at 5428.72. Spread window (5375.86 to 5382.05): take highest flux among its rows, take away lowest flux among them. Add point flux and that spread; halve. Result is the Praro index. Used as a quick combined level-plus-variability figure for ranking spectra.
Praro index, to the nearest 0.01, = 8.90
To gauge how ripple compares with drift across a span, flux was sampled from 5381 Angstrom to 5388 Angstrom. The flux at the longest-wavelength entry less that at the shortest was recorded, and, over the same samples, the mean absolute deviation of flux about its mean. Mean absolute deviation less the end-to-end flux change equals 2.2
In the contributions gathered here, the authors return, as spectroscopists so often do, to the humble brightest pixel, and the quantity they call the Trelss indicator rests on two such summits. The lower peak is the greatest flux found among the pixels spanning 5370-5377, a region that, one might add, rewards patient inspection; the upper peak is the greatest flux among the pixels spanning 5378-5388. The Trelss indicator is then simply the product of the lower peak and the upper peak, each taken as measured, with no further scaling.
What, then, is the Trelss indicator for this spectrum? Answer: 281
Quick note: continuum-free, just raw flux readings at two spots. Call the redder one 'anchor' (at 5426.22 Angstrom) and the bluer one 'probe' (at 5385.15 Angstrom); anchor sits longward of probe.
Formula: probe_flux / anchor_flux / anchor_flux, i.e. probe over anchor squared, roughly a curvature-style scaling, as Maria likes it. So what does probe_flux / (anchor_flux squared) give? 0.066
